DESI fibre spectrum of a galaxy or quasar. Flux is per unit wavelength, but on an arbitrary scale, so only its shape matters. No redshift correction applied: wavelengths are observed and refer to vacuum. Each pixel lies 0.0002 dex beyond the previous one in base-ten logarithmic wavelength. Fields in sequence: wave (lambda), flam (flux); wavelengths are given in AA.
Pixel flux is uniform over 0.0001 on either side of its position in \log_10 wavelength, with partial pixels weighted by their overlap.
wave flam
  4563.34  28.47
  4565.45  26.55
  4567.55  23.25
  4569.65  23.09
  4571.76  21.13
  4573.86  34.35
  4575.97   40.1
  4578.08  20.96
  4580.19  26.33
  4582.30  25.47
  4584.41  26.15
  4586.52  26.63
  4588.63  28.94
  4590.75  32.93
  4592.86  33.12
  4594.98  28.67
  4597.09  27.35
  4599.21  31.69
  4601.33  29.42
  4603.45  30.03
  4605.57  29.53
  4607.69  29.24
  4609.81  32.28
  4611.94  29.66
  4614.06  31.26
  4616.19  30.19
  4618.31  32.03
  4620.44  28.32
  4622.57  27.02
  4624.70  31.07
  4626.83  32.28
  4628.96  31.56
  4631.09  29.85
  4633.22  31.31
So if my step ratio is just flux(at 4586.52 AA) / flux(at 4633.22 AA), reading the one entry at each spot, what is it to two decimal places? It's 0.85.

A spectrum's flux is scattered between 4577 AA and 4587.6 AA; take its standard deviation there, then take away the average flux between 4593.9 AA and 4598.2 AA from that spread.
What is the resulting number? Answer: -26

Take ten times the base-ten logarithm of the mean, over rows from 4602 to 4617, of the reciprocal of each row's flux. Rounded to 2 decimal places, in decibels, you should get -14.81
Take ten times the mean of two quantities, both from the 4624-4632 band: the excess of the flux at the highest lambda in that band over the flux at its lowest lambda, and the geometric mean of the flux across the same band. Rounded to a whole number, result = 150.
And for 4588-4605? 156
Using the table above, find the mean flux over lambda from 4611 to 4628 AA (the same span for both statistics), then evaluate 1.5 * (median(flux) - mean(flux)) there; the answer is 0.6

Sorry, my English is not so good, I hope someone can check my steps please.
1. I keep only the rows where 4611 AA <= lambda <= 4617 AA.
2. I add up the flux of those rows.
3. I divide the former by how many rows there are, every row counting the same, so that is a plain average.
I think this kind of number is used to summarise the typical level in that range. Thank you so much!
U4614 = 30.4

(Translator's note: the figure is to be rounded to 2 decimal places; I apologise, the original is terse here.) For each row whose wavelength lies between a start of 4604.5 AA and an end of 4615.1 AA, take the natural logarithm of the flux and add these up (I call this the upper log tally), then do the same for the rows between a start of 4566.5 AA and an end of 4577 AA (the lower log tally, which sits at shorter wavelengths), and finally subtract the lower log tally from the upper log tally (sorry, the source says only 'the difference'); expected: 0.50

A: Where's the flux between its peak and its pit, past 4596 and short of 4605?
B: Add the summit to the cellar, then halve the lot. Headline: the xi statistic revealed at 29.5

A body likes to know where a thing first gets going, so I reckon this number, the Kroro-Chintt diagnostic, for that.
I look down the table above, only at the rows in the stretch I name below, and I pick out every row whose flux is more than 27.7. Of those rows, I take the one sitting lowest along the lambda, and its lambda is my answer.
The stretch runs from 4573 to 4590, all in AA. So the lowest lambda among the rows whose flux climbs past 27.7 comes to 4573.86 AA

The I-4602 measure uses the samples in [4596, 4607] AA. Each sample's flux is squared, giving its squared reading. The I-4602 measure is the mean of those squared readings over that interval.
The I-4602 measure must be 878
